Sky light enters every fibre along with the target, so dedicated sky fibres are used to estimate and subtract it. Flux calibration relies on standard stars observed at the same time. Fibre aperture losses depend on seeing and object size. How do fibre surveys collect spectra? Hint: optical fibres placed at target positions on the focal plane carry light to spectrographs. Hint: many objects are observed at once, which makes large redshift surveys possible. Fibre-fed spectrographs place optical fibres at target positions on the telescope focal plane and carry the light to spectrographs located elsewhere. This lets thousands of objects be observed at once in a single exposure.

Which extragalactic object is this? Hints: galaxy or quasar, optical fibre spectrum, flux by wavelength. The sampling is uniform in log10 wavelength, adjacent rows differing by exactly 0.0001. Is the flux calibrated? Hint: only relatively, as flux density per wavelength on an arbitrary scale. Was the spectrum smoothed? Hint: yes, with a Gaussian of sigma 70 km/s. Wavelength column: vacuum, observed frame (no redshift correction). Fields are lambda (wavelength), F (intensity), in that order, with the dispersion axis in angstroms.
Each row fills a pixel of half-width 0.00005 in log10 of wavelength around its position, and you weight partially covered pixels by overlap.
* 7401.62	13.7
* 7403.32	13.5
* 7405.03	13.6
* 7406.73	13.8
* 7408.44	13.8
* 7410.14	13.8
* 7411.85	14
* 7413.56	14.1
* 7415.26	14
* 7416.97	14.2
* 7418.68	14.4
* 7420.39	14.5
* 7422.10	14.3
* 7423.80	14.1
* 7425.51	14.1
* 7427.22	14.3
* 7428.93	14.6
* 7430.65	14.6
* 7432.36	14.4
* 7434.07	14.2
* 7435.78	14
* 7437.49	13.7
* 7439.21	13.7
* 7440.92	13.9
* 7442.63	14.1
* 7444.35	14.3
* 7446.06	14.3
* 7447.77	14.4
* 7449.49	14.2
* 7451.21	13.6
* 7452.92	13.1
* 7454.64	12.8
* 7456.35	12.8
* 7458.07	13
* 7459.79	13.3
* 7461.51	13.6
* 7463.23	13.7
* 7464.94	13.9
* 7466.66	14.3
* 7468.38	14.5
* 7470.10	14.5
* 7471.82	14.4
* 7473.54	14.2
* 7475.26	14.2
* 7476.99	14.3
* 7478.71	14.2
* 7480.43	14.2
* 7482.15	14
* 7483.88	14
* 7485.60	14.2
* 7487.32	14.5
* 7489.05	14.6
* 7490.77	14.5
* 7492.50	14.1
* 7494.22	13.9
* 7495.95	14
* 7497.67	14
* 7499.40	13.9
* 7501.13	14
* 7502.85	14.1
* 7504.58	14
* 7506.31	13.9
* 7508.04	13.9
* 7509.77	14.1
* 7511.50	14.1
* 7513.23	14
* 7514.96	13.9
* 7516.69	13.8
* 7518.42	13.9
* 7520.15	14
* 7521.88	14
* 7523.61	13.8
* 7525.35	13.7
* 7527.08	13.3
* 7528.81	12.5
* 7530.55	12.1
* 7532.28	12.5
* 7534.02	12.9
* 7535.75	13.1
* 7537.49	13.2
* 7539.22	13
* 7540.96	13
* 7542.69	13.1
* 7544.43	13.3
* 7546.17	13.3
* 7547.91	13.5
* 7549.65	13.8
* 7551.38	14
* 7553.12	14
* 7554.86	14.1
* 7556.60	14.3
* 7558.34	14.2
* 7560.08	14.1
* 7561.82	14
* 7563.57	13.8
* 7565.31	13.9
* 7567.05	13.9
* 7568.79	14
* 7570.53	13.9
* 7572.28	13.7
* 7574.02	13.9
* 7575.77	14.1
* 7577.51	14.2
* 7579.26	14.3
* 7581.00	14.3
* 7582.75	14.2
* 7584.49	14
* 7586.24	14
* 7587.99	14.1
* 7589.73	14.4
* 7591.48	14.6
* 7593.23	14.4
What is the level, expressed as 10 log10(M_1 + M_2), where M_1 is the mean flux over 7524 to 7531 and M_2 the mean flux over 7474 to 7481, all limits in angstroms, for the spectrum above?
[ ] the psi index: 14.3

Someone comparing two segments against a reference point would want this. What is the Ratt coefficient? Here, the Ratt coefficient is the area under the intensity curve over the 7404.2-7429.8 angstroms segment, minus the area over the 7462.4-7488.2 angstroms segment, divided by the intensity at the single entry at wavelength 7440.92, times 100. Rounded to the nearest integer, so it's -39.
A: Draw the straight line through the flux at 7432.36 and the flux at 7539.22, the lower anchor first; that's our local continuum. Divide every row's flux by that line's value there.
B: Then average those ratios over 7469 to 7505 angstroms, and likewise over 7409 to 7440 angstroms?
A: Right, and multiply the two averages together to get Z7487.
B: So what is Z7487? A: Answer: 1.01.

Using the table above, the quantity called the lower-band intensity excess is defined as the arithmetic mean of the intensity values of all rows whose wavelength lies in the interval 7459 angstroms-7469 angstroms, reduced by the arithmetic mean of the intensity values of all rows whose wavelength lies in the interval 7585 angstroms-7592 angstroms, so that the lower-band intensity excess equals -0.4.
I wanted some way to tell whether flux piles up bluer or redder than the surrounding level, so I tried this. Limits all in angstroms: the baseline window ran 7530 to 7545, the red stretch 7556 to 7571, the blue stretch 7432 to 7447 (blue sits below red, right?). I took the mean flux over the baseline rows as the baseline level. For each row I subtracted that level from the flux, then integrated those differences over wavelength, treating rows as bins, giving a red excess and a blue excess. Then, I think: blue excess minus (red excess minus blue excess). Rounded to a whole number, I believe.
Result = 18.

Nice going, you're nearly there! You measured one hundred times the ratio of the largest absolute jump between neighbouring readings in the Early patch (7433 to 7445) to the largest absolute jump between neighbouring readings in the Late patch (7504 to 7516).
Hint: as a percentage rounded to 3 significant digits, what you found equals 150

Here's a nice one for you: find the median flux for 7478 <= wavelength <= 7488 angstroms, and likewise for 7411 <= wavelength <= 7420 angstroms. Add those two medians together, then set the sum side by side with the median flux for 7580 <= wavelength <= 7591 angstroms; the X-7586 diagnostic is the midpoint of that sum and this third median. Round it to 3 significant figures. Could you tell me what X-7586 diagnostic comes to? 21.2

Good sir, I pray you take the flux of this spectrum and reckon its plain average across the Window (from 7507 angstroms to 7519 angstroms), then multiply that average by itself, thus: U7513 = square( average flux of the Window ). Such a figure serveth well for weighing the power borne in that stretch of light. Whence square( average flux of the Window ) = 195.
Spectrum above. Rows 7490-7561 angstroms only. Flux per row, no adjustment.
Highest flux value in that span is 14.5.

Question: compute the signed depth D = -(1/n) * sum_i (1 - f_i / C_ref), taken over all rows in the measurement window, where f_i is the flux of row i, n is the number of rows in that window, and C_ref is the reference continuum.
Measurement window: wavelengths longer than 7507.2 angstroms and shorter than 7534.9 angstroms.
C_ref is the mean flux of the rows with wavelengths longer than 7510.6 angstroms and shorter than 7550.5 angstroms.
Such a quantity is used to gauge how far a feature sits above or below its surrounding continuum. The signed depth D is 0.011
